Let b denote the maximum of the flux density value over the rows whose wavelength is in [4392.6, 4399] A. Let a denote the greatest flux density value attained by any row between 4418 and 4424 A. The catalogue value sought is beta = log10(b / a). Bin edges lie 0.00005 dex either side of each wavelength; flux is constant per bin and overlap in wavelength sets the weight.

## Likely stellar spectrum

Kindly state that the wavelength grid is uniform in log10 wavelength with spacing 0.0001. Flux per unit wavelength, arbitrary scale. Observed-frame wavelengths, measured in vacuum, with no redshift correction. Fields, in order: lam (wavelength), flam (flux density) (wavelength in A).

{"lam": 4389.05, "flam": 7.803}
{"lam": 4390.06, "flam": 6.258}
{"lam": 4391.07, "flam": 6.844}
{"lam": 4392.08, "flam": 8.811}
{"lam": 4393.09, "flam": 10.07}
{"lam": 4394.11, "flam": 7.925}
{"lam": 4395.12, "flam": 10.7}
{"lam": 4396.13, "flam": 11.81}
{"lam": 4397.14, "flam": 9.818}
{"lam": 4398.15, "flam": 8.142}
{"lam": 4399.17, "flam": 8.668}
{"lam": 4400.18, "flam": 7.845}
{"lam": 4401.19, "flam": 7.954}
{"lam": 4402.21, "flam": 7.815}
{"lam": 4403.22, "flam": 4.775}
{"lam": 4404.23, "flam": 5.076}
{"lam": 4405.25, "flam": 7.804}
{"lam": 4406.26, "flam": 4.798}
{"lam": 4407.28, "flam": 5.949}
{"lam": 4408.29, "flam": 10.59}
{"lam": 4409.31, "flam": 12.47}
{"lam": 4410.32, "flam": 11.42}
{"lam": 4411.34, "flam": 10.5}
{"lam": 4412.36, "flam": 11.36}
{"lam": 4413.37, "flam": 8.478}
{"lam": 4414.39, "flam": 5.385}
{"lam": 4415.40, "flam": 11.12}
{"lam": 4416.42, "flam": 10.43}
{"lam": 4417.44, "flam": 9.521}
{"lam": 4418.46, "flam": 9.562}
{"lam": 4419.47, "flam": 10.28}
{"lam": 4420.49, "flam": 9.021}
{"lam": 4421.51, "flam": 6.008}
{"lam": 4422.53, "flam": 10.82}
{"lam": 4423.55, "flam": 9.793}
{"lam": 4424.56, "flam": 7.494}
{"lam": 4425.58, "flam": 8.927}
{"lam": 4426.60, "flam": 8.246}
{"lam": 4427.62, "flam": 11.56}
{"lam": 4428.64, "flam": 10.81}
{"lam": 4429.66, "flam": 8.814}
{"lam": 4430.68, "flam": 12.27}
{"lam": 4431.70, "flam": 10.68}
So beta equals 0.038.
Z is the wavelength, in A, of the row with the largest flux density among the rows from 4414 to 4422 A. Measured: 4415.40 A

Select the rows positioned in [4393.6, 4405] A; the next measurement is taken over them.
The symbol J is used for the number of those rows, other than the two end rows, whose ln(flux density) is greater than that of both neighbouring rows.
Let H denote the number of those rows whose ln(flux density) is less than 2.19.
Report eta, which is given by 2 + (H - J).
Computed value 7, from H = 8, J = 3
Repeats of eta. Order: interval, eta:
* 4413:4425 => 3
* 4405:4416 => 5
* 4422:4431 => 4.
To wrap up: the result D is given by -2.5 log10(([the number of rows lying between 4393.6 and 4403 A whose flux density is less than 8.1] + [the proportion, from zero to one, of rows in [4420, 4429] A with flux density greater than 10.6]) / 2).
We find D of -0.84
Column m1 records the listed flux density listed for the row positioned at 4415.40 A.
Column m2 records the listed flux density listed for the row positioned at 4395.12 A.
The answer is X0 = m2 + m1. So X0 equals 21.8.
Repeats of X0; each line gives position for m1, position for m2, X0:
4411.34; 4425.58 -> 19.4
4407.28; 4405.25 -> 13.8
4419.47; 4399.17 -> 18.9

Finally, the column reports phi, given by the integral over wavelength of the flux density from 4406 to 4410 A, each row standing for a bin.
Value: 35.3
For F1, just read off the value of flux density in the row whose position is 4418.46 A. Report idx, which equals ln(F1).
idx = 2.3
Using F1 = 9.562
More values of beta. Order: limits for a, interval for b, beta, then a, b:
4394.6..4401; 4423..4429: -0.009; 11.81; 11.56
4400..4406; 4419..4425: 0.134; 7.954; 10.82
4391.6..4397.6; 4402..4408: -0.179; 11.81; 7.815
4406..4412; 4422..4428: -0.033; 12.47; 11.56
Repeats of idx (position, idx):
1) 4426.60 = 2.1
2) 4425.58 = 2.2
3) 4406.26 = 1.6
